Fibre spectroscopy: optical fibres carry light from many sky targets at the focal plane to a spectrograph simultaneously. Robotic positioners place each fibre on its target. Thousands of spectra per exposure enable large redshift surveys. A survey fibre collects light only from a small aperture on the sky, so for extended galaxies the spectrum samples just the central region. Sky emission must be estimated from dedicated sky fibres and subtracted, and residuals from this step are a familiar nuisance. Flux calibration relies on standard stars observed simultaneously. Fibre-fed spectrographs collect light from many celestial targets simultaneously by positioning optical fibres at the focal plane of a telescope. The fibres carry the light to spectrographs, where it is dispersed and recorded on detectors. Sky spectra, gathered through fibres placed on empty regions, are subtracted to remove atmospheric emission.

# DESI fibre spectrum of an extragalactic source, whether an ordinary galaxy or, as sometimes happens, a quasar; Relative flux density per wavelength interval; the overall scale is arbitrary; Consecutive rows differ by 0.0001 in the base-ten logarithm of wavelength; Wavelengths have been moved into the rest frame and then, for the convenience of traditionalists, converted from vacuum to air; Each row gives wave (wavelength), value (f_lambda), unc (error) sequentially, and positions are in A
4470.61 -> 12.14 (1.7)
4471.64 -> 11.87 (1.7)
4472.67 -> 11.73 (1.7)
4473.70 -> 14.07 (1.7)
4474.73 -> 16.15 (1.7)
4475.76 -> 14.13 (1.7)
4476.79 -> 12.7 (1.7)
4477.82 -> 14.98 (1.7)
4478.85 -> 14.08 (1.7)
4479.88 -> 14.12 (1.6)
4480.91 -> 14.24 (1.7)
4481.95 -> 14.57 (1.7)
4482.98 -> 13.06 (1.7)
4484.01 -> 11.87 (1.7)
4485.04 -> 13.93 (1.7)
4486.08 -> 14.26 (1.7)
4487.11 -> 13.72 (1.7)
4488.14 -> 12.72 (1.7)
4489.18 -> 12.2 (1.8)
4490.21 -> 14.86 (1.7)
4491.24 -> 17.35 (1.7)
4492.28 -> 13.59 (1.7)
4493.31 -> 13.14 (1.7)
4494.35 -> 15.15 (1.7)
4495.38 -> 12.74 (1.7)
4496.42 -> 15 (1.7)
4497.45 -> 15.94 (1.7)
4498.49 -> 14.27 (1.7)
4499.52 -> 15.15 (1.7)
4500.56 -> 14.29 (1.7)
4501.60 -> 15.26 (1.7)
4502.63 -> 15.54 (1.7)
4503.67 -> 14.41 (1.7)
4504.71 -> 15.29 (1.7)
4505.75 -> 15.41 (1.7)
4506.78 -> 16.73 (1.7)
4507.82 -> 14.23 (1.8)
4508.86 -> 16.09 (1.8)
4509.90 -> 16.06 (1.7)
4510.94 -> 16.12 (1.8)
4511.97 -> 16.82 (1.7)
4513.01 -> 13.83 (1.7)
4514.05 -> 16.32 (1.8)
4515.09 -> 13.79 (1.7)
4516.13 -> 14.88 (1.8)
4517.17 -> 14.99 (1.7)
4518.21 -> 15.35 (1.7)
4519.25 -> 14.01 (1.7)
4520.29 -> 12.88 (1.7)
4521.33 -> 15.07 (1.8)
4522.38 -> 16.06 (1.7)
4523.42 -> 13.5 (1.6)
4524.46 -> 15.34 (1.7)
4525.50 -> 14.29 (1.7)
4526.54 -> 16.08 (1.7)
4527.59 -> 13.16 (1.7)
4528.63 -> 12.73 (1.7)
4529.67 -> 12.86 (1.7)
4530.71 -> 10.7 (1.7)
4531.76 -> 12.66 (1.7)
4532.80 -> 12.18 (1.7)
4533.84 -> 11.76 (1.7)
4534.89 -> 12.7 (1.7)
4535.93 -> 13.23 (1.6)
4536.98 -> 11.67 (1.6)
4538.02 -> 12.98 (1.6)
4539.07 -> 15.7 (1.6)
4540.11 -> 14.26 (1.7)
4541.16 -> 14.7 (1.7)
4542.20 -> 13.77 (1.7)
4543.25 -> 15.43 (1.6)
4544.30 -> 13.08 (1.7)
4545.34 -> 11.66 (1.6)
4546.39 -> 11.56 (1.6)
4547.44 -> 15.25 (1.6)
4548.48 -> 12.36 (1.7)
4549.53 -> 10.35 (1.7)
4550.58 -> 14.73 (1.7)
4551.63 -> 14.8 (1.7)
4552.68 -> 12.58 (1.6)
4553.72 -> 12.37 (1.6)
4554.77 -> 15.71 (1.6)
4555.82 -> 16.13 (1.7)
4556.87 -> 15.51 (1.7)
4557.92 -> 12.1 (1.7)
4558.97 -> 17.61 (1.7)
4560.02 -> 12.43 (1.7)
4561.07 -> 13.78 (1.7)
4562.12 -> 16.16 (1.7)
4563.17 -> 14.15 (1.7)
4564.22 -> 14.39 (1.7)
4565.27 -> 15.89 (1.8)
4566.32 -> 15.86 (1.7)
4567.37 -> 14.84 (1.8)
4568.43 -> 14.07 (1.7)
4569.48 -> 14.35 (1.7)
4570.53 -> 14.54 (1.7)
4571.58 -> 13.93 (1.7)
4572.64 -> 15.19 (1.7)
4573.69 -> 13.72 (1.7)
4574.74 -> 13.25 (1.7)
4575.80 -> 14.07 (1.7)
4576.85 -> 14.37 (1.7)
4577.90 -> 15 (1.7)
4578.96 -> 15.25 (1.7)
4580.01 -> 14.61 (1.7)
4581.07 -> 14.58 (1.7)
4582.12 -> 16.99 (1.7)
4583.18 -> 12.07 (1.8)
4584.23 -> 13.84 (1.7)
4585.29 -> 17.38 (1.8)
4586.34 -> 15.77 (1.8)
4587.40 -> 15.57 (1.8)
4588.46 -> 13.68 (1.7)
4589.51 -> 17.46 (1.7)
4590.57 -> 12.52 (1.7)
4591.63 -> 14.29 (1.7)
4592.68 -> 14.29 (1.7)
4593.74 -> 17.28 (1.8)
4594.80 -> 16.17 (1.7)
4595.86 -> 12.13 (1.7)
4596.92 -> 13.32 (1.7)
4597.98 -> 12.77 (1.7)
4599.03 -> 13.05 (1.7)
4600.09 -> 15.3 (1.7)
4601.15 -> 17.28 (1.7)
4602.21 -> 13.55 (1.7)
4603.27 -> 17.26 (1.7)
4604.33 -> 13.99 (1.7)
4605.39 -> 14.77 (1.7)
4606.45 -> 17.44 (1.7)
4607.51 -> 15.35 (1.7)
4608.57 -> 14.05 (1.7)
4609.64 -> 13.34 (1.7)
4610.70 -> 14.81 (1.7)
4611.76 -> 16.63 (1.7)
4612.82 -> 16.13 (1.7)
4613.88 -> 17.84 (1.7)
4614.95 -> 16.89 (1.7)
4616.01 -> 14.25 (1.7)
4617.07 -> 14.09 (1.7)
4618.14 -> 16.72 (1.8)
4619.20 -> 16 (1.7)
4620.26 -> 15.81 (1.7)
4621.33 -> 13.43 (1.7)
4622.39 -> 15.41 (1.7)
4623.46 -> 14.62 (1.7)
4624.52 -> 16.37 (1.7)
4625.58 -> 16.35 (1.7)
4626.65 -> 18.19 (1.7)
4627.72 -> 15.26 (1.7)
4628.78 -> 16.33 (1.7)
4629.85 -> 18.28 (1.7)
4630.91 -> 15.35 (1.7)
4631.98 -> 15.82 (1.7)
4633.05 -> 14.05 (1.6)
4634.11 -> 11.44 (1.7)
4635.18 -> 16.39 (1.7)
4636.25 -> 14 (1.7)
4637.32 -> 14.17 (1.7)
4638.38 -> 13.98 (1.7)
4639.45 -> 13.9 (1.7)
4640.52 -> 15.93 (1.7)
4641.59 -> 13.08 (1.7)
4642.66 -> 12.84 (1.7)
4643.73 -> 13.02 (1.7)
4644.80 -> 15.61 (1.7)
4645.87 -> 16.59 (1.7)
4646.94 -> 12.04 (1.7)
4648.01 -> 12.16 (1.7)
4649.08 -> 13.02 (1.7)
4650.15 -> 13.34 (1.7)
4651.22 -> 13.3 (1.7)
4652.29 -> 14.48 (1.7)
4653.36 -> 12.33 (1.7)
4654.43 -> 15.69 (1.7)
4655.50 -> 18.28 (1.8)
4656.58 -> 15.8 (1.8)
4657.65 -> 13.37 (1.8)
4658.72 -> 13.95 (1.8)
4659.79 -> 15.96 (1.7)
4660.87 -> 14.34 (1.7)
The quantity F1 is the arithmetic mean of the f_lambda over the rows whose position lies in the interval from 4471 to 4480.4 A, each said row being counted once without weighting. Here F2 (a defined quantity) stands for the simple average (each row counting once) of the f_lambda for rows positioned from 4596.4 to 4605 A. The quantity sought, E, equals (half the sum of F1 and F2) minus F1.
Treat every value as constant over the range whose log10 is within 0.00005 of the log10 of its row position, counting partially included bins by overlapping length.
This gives 0.40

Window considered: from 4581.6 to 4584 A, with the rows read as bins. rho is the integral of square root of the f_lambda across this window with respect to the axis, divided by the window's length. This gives 3.79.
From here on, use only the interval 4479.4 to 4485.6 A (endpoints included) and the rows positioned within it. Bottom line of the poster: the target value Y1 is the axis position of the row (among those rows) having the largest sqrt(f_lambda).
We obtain 4481.95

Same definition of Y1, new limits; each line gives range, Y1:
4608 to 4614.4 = 4613.88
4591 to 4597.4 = 4593.74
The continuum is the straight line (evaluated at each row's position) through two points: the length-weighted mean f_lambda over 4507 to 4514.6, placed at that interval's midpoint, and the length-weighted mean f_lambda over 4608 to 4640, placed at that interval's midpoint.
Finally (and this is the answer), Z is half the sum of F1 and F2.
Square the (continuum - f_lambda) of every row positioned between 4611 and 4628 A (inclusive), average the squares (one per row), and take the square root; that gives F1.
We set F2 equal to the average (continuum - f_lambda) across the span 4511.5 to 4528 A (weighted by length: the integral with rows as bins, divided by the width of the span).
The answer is 1.1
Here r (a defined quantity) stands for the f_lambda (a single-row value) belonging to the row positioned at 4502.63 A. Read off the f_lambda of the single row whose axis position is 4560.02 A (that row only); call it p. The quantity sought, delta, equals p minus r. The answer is -3.1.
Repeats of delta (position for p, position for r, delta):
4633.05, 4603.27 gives -3.2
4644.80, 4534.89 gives 2.9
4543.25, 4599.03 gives 2.4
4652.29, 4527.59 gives 1.3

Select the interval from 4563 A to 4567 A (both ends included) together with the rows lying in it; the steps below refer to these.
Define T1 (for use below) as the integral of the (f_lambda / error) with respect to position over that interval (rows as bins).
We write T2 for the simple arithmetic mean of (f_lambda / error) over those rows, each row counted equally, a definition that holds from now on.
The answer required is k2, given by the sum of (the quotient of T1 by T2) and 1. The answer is 5.01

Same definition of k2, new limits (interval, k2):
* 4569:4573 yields 4.99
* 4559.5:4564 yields 5.51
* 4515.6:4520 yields 5.37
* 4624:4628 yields 5.02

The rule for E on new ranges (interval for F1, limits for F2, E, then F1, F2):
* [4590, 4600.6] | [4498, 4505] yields 0.39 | 14.1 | 14.9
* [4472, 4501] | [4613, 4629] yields 0.88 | 14.1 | 15.8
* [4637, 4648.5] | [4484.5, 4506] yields 0.27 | 13.9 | 14.5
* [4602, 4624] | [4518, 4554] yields -0.94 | 15.4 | 13.5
